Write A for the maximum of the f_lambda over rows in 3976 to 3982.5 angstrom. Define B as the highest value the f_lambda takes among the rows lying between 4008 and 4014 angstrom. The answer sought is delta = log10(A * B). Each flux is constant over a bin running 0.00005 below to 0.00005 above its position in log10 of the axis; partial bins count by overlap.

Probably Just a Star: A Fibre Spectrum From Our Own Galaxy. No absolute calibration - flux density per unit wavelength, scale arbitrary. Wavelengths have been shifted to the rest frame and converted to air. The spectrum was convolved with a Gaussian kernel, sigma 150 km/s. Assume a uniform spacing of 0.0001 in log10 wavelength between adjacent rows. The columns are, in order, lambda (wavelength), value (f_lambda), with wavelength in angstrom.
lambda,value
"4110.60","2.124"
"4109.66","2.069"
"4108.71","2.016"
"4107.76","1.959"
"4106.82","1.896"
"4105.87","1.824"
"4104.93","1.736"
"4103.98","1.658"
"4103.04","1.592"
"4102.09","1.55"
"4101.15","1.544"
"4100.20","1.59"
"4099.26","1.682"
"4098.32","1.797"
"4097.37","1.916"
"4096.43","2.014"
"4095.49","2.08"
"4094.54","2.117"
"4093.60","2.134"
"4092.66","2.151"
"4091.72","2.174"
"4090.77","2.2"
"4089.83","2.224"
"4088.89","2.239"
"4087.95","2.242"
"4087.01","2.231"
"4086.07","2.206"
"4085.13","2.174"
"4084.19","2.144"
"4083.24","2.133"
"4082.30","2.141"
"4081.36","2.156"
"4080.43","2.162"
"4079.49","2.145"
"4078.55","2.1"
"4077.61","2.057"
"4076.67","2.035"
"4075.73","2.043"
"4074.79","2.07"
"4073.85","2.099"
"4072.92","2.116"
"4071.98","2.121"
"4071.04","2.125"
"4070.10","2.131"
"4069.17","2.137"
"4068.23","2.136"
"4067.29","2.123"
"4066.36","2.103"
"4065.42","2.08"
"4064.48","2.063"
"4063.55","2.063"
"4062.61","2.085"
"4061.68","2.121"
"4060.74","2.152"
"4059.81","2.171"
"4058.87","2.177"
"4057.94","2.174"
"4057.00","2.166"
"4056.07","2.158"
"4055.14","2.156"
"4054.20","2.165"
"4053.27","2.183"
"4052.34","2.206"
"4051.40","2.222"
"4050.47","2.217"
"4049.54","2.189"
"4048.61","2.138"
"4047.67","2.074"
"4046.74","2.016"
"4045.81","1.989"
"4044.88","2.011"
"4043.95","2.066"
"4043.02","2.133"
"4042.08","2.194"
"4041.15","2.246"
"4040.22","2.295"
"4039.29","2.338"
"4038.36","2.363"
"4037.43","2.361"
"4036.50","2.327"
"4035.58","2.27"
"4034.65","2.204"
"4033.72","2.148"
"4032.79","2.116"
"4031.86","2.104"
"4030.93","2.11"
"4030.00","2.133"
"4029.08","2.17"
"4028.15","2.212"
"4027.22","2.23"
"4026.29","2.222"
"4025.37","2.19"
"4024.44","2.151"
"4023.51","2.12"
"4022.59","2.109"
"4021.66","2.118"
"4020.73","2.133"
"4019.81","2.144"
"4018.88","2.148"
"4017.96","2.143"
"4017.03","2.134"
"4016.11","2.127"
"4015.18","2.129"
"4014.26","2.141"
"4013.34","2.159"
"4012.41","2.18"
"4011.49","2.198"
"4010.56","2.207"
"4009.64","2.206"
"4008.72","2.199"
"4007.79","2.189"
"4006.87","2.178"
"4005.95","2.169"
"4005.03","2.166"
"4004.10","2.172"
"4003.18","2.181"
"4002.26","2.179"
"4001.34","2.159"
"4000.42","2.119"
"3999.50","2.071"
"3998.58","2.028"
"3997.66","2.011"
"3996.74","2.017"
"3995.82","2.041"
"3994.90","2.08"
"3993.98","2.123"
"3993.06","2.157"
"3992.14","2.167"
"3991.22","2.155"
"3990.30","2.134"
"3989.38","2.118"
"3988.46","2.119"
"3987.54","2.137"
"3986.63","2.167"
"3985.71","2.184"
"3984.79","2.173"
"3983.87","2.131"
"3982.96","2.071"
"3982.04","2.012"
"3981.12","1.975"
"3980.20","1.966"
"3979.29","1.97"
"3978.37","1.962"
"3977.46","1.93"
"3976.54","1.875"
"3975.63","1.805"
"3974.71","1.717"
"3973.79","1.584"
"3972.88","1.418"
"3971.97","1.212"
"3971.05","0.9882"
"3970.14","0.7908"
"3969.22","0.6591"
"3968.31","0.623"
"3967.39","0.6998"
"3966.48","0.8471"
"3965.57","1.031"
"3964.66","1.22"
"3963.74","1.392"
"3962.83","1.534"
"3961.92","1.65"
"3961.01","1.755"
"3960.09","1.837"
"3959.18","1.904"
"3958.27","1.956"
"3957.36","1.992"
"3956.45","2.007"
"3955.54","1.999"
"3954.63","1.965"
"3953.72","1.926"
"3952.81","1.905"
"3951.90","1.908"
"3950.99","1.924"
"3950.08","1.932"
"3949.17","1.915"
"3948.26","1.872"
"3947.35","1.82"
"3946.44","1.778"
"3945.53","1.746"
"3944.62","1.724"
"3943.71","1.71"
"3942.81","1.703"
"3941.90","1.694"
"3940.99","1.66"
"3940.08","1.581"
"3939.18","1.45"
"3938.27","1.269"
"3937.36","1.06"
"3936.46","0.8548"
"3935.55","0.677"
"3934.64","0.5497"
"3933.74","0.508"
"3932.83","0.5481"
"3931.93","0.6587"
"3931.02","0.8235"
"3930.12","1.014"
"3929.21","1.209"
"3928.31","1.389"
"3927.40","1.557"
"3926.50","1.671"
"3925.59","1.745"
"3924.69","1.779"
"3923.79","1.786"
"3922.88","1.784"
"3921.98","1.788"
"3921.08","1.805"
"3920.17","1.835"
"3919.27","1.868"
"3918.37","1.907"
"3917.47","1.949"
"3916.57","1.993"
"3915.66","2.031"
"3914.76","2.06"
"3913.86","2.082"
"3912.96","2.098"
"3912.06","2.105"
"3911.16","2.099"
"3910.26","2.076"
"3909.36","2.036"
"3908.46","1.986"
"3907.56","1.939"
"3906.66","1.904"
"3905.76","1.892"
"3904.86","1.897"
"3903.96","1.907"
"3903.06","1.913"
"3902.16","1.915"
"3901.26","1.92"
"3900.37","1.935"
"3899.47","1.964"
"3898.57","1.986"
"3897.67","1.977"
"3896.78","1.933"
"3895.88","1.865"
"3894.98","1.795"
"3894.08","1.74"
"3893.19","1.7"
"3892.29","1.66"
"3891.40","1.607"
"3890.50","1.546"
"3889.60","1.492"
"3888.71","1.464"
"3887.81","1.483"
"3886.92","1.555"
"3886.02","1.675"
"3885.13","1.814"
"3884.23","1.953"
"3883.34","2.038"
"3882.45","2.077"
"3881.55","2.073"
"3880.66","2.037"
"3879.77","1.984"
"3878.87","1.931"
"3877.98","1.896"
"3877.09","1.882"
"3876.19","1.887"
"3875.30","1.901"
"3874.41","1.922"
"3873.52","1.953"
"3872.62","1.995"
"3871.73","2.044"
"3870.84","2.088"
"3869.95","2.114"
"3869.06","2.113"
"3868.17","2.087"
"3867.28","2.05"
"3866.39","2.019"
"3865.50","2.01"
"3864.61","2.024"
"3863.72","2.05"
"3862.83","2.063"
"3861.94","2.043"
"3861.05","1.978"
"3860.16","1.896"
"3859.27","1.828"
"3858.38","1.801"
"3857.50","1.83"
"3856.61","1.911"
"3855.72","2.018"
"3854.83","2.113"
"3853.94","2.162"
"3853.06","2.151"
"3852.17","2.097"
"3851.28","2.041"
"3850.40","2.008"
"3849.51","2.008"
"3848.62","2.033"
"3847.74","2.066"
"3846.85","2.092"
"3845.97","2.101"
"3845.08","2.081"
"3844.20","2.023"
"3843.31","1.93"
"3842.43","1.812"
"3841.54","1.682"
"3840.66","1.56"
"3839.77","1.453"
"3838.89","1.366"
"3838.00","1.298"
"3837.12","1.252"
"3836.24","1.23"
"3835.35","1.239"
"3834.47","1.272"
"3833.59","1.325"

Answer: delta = 0.647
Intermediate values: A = 2.012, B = 2.207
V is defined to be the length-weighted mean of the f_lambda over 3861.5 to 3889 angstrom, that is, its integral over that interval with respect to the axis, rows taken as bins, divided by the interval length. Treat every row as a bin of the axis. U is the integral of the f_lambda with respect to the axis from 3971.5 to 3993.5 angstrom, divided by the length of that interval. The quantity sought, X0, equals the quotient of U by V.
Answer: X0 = 1.0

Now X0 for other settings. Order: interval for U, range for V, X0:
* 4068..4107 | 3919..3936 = 1.5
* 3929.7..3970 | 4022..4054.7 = 0.7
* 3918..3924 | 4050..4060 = 0.8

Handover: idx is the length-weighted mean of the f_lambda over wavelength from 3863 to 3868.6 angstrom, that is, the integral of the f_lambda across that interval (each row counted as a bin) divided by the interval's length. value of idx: 2.04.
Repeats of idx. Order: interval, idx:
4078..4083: 2.14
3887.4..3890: 1.48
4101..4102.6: 1.55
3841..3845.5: 1.90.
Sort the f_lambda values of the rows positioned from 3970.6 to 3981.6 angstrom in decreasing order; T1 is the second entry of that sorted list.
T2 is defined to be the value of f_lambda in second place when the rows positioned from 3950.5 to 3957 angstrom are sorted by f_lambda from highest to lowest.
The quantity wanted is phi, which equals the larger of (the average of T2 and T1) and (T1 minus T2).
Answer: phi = 1.98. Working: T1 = 1.97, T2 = 1.999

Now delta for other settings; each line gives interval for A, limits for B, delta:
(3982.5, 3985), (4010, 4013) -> 0.681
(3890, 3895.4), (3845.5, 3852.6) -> 0.576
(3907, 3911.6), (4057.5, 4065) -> 0.660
